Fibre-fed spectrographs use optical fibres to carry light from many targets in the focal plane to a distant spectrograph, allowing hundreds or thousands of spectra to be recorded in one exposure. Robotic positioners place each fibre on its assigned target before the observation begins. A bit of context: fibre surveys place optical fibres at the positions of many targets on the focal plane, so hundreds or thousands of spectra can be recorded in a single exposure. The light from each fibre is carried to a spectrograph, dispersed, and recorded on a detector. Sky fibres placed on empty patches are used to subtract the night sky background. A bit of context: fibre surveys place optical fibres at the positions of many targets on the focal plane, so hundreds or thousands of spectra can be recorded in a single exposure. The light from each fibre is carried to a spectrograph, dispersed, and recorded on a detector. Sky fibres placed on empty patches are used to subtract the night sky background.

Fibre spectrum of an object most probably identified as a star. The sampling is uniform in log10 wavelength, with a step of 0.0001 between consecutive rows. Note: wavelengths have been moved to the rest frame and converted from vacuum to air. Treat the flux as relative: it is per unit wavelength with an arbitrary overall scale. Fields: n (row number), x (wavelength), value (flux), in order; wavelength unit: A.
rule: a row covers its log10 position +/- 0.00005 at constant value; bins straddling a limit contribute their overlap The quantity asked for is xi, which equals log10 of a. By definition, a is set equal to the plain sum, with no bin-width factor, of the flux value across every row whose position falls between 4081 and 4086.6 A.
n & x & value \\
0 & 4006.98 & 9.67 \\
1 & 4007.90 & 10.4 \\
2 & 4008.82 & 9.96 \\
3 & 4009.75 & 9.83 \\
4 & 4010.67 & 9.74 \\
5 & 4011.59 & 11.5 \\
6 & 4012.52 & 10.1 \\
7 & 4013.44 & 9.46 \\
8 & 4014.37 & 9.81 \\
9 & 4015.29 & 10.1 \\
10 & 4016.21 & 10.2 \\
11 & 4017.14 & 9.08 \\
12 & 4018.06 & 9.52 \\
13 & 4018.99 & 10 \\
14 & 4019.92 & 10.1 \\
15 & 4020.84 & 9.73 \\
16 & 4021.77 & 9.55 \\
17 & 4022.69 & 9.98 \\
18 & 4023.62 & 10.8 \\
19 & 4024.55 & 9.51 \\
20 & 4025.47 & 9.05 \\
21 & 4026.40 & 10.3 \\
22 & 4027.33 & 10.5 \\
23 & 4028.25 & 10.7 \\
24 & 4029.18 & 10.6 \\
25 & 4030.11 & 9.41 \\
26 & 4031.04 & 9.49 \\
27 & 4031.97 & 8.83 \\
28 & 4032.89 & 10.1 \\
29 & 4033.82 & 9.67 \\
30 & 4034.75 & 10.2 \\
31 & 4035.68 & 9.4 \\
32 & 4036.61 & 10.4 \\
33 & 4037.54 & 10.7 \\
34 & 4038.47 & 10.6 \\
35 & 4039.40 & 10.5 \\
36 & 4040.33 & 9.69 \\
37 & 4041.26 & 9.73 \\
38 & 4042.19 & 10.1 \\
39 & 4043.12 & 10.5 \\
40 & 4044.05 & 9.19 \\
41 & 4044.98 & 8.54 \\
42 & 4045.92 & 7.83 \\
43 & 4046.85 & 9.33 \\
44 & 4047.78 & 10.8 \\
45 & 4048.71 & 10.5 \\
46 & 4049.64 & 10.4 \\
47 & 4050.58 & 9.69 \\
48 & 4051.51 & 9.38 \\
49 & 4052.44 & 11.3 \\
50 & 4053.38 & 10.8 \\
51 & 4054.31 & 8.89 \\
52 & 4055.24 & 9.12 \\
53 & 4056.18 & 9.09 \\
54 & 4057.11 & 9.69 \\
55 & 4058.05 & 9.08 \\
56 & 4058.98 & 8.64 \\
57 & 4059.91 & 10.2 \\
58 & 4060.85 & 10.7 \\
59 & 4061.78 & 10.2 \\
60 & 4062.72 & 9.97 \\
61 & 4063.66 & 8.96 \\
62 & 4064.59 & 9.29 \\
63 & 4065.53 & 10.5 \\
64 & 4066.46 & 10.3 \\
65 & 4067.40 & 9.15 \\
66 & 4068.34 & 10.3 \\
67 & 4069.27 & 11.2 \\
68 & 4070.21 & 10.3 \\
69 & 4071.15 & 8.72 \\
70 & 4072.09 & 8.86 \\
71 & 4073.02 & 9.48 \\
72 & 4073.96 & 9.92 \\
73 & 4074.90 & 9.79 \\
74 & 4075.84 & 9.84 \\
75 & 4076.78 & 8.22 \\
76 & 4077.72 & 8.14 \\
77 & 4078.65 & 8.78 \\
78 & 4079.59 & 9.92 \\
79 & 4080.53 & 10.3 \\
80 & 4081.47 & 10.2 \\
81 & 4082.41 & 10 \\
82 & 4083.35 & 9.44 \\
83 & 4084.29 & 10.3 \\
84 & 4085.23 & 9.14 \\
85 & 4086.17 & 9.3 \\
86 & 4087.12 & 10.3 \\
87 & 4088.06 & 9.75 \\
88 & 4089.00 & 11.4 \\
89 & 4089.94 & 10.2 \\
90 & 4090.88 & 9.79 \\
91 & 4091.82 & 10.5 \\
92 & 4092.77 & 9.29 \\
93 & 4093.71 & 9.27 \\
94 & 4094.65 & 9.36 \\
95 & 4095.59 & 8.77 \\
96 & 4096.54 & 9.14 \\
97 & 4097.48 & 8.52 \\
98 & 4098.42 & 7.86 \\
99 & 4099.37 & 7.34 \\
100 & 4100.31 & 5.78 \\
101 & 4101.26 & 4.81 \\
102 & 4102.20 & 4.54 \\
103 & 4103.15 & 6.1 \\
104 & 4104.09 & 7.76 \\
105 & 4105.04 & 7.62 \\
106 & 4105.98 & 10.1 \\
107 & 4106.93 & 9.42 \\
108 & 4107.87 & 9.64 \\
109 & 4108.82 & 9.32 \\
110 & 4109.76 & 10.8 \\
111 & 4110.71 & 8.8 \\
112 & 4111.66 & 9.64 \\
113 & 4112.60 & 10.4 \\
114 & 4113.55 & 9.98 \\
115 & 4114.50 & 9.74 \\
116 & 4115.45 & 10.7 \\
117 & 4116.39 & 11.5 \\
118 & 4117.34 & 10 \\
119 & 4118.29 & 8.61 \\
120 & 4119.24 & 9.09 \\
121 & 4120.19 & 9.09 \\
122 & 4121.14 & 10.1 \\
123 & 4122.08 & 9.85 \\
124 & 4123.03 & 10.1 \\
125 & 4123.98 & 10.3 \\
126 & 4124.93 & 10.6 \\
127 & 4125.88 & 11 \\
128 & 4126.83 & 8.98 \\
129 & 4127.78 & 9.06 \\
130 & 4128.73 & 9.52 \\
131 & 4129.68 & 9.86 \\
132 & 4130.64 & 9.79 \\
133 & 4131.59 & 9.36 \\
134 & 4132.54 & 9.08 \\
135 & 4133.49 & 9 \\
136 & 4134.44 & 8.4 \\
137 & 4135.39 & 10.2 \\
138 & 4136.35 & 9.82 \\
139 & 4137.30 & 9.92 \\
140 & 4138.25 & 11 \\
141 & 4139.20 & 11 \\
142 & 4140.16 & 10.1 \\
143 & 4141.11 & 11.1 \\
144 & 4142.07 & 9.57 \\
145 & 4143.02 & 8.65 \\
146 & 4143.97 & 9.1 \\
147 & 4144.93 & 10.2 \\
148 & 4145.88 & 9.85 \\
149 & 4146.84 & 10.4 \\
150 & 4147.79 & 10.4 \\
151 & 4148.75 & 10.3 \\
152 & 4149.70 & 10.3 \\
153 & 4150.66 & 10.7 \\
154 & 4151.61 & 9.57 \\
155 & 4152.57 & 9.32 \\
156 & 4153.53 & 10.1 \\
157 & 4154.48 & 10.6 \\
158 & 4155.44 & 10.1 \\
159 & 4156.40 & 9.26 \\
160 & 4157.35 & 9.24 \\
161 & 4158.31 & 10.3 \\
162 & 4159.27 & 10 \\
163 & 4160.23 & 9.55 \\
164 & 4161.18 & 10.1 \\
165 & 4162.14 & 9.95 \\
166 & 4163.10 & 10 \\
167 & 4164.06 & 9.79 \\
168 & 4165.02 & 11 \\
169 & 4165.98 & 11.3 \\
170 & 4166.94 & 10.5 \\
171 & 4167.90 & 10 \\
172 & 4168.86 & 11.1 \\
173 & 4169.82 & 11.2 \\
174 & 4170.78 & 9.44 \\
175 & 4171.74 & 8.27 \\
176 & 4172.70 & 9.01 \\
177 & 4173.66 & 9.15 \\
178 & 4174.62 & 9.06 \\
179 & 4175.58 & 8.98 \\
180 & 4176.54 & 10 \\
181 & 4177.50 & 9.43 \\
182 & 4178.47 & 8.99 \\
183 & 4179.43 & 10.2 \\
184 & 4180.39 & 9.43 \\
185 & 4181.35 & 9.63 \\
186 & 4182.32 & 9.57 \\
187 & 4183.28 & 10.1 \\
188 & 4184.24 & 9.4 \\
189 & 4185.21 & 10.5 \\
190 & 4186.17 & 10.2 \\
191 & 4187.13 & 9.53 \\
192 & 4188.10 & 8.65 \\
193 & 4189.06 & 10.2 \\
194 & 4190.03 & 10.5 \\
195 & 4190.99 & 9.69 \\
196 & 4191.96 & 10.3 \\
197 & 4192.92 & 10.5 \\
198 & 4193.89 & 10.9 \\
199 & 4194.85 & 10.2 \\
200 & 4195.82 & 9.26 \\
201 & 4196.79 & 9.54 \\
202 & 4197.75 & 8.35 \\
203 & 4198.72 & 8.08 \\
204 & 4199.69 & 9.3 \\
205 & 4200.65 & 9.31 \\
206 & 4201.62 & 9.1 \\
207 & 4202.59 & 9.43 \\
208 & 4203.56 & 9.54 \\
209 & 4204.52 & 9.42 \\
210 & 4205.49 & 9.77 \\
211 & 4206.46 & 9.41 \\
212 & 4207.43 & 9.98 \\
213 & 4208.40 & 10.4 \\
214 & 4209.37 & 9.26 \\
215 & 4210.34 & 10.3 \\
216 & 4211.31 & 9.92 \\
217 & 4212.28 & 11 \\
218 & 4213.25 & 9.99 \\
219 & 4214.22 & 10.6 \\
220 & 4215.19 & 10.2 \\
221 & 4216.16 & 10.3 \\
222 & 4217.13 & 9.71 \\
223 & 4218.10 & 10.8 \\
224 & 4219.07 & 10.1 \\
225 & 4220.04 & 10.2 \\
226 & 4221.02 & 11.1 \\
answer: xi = 1.77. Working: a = 58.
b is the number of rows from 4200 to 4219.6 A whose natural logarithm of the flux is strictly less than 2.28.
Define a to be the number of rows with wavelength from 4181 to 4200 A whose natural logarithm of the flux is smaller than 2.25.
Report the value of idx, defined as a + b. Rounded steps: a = 6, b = 9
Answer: 15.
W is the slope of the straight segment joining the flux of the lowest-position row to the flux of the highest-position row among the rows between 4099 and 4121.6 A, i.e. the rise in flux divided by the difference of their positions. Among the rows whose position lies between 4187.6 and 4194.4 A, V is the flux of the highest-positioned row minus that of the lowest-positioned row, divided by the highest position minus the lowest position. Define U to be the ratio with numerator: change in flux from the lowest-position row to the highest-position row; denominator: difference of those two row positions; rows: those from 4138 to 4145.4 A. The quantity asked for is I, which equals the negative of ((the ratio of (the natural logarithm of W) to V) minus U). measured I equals 5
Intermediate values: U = -0.120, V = 0.389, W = 0.13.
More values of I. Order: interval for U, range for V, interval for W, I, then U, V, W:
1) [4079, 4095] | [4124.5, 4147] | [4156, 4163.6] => -241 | -0.037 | -0.009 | 0.11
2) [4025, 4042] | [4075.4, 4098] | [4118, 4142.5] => -53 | 0.043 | -0.061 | 0.04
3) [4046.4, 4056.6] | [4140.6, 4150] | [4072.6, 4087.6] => -31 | -0.026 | -0.093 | 0.06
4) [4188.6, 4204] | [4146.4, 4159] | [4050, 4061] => -266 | -0.046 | -0.009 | 0.10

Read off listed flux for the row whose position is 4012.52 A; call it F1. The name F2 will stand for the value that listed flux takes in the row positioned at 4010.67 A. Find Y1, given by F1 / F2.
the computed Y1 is 1.04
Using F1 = 10.1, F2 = 9.74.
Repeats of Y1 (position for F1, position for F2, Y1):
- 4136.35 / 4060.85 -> 0.92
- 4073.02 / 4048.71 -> 0.90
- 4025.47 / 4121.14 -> 0.90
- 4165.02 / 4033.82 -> 1.14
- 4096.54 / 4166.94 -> 0.87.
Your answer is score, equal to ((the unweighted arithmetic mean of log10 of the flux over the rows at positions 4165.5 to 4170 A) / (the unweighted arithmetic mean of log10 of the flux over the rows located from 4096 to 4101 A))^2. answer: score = 1.37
